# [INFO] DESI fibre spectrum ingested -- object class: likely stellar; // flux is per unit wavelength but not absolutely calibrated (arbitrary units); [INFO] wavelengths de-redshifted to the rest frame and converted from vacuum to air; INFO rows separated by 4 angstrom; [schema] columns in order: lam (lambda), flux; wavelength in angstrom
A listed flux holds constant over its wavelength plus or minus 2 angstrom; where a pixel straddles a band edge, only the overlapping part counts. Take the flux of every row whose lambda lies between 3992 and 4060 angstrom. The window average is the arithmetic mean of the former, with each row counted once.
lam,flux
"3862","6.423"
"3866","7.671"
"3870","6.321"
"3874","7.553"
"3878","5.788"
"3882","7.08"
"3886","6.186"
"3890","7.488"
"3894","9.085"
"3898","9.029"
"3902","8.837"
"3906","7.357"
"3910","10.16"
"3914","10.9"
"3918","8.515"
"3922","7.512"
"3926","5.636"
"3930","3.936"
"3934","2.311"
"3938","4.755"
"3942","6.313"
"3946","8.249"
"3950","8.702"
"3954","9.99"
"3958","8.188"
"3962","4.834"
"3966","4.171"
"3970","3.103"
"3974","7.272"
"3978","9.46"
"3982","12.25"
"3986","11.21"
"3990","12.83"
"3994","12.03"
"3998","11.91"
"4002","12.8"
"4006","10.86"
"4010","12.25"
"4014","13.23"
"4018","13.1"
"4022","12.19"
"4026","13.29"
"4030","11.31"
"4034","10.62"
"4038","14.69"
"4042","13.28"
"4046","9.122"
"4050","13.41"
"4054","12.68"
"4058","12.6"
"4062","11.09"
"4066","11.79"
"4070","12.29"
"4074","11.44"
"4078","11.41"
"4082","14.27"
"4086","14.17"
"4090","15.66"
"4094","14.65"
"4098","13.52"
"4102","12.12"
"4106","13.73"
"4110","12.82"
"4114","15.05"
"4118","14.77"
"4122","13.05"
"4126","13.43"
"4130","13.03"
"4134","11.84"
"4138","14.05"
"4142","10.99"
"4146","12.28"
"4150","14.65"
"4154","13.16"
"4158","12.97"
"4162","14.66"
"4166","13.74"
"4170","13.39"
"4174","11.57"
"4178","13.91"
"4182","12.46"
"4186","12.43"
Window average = 12.3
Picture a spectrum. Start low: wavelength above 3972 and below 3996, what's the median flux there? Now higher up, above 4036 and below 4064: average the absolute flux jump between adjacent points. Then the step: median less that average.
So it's 9.6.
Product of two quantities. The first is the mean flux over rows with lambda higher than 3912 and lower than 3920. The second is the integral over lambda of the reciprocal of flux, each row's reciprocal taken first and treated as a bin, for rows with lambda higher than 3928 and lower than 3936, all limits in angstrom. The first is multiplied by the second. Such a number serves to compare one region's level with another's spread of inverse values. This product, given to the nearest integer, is 27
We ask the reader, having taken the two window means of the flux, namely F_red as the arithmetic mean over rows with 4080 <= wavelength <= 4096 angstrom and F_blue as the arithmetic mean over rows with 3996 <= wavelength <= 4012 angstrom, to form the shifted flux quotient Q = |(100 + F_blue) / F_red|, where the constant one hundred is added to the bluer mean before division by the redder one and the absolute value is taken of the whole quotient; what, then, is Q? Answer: 7.62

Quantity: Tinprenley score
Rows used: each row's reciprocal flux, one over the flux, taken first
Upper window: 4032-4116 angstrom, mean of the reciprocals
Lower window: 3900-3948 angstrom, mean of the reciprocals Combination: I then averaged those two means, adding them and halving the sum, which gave 0.125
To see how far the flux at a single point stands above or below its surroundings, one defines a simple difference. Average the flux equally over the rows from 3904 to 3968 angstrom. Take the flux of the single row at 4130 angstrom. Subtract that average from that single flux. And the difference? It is 6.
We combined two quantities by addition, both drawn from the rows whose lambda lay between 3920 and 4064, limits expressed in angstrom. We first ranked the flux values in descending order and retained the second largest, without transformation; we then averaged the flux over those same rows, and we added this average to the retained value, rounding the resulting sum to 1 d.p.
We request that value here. 23.2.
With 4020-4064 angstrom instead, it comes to 25.6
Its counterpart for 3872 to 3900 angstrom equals 16.5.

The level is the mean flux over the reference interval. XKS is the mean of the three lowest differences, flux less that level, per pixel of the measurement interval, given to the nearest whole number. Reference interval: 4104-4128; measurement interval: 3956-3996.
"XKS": -10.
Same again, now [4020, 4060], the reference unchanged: -3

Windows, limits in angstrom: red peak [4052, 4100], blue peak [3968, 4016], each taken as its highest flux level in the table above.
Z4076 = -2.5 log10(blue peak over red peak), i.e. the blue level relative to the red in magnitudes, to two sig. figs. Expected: 0.18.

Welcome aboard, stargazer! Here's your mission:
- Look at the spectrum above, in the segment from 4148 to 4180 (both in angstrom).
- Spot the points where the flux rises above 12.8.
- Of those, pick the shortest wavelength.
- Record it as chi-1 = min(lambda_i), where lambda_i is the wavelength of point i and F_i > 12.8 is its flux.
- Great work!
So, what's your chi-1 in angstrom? 4150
